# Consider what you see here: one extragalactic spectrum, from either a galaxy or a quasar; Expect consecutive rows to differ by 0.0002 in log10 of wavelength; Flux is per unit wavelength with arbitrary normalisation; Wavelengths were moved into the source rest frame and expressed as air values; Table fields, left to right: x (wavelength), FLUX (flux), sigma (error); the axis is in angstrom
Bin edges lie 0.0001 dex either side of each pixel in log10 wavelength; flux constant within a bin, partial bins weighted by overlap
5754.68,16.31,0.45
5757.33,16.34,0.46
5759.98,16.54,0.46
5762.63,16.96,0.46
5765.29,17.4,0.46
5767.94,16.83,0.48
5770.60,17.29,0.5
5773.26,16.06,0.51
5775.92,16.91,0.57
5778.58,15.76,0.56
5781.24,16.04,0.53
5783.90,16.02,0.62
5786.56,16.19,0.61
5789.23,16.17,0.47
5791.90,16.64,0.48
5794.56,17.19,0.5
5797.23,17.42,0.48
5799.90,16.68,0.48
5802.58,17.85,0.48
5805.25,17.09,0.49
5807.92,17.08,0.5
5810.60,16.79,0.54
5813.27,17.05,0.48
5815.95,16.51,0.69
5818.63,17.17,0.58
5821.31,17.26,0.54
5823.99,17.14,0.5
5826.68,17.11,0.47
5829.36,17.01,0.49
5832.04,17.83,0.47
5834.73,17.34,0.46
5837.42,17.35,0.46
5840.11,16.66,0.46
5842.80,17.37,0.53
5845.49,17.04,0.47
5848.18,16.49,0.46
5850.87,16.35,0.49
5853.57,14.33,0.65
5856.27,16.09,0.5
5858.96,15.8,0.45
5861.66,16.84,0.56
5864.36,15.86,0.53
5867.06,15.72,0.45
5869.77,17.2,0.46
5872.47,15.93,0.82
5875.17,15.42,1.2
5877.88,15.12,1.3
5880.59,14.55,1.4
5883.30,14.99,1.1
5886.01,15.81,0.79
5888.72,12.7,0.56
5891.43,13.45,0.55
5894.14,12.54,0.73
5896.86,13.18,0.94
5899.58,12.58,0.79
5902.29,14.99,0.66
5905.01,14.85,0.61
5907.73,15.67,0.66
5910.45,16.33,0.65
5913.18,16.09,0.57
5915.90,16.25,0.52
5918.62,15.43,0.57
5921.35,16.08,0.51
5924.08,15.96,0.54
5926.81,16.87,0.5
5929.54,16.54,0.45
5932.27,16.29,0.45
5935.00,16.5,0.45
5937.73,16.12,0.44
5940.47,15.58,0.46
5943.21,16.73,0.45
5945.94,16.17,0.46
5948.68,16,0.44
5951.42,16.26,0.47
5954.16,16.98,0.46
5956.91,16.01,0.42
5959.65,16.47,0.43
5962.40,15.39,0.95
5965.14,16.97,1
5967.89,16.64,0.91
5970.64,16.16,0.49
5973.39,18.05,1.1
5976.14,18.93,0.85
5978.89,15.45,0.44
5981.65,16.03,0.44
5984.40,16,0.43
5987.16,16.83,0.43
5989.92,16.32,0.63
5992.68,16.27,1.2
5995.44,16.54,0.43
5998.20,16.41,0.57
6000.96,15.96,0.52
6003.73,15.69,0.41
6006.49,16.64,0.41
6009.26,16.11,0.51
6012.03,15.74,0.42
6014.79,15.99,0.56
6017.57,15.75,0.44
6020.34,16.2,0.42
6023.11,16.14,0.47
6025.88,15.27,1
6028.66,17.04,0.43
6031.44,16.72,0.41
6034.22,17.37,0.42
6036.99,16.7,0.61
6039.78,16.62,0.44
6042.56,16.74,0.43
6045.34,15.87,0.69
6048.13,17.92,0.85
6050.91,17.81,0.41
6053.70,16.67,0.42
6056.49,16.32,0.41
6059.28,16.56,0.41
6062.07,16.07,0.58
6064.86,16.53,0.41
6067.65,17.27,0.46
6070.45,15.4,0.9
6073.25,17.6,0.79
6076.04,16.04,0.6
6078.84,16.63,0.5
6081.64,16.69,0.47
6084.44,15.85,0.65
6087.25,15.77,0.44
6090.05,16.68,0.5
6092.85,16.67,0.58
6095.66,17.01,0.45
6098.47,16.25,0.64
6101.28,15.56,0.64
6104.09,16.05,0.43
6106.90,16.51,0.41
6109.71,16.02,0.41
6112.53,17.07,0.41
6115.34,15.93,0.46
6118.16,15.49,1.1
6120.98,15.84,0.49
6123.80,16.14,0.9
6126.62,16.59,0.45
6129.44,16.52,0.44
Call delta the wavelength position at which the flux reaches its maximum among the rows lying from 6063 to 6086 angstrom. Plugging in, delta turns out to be 6073.25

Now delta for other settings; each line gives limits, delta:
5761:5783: 5765.29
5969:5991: 5976.14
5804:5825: 5821.31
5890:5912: 5910.45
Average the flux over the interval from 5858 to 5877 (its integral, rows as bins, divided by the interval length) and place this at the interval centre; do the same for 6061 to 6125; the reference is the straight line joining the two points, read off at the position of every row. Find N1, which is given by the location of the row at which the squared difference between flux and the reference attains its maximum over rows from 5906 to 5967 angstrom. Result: 5954.16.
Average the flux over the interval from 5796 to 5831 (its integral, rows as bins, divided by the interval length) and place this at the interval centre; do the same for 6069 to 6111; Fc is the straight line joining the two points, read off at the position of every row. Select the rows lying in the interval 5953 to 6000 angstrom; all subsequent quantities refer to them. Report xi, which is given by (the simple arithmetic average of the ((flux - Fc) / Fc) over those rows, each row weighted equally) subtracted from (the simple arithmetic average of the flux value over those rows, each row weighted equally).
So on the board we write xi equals 16.6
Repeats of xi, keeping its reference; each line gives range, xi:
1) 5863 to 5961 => 15.6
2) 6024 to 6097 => 16.6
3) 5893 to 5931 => 15.3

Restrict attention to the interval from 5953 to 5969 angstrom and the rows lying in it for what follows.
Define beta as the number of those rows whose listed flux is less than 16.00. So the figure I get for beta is 1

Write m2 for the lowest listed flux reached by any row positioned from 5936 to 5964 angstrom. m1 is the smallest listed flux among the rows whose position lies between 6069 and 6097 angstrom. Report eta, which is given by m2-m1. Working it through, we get 0.0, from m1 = 15.4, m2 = 15.39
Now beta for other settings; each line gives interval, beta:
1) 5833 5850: 0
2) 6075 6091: 2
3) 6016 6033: 2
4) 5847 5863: 2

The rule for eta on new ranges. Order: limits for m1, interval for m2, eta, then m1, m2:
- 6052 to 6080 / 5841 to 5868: -1.1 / 15.4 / 14.33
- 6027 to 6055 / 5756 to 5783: -0.1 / 15.87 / 15.76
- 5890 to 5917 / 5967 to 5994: 2.9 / 12.54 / 15.45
